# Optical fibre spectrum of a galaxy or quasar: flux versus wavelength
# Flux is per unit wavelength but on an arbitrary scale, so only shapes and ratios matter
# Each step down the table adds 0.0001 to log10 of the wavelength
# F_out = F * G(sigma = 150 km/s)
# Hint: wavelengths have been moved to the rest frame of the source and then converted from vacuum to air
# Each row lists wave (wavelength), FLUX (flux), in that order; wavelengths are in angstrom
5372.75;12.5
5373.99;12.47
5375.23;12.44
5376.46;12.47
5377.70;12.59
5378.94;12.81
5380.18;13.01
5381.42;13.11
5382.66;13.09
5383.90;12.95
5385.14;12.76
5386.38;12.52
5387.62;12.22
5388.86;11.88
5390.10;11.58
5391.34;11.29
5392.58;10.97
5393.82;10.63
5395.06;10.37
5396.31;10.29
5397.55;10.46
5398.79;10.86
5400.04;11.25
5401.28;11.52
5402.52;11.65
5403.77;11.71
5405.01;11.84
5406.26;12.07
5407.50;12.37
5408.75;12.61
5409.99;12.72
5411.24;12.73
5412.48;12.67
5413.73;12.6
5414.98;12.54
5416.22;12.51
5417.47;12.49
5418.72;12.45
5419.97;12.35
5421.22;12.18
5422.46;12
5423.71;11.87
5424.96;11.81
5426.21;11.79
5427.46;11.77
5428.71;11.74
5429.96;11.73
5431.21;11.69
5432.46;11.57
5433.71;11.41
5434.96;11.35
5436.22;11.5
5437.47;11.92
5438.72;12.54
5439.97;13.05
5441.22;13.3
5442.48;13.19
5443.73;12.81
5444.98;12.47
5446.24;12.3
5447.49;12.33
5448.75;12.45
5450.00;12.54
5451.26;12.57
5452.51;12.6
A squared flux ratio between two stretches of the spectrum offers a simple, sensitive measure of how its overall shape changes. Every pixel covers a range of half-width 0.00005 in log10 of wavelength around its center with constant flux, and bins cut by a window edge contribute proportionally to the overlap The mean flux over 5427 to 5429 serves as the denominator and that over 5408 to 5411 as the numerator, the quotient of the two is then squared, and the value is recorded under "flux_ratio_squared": 1.16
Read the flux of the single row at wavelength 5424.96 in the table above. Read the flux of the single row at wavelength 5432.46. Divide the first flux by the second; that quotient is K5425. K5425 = 1.02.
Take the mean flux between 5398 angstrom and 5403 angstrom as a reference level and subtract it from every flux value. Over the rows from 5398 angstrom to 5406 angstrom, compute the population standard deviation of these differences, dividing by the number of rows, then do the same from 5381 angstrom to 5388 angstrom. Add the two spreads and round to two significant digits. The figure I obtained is 0.65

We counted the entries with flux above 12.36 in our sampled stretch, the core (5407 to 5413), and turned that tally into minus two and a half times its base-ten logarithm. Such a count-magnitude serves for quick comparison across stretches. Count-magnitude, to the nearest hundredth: -1.75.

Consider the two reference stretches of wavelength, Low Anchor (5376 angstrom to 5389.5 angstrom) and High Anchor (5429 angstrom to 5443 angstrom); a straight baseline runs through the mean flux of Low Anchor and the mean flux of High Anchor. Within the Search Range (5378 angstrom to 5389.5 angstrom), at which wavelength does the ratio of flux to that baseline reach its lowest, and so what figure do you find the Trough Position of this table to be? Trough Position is 5388.86 angstrom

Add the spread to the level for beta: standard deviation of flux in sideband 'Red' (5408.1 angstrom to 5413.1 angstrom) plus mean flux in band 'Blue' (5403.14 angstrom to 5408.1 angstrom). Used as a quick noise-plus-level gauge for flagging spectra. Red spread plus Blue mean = 12.0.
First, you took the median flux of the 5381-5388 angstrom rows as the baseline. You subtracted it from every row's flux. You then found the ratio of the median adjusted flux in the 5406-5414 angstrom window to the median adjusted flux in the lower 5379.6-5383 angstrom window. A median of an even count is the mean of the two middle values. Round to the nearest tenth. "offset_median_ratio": -1.0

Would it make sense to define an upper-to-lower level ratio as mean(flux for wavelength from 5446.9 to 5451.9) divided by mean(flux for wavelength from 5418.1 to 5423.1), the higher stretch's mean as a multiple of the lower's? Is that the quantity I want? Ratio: 1.02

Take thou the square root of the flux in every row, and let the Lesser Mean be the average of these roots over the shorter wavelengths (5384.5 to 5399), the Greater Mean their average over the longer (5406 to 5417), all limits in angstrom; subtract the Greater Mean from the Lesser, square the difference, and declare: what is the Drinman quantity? 0.032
